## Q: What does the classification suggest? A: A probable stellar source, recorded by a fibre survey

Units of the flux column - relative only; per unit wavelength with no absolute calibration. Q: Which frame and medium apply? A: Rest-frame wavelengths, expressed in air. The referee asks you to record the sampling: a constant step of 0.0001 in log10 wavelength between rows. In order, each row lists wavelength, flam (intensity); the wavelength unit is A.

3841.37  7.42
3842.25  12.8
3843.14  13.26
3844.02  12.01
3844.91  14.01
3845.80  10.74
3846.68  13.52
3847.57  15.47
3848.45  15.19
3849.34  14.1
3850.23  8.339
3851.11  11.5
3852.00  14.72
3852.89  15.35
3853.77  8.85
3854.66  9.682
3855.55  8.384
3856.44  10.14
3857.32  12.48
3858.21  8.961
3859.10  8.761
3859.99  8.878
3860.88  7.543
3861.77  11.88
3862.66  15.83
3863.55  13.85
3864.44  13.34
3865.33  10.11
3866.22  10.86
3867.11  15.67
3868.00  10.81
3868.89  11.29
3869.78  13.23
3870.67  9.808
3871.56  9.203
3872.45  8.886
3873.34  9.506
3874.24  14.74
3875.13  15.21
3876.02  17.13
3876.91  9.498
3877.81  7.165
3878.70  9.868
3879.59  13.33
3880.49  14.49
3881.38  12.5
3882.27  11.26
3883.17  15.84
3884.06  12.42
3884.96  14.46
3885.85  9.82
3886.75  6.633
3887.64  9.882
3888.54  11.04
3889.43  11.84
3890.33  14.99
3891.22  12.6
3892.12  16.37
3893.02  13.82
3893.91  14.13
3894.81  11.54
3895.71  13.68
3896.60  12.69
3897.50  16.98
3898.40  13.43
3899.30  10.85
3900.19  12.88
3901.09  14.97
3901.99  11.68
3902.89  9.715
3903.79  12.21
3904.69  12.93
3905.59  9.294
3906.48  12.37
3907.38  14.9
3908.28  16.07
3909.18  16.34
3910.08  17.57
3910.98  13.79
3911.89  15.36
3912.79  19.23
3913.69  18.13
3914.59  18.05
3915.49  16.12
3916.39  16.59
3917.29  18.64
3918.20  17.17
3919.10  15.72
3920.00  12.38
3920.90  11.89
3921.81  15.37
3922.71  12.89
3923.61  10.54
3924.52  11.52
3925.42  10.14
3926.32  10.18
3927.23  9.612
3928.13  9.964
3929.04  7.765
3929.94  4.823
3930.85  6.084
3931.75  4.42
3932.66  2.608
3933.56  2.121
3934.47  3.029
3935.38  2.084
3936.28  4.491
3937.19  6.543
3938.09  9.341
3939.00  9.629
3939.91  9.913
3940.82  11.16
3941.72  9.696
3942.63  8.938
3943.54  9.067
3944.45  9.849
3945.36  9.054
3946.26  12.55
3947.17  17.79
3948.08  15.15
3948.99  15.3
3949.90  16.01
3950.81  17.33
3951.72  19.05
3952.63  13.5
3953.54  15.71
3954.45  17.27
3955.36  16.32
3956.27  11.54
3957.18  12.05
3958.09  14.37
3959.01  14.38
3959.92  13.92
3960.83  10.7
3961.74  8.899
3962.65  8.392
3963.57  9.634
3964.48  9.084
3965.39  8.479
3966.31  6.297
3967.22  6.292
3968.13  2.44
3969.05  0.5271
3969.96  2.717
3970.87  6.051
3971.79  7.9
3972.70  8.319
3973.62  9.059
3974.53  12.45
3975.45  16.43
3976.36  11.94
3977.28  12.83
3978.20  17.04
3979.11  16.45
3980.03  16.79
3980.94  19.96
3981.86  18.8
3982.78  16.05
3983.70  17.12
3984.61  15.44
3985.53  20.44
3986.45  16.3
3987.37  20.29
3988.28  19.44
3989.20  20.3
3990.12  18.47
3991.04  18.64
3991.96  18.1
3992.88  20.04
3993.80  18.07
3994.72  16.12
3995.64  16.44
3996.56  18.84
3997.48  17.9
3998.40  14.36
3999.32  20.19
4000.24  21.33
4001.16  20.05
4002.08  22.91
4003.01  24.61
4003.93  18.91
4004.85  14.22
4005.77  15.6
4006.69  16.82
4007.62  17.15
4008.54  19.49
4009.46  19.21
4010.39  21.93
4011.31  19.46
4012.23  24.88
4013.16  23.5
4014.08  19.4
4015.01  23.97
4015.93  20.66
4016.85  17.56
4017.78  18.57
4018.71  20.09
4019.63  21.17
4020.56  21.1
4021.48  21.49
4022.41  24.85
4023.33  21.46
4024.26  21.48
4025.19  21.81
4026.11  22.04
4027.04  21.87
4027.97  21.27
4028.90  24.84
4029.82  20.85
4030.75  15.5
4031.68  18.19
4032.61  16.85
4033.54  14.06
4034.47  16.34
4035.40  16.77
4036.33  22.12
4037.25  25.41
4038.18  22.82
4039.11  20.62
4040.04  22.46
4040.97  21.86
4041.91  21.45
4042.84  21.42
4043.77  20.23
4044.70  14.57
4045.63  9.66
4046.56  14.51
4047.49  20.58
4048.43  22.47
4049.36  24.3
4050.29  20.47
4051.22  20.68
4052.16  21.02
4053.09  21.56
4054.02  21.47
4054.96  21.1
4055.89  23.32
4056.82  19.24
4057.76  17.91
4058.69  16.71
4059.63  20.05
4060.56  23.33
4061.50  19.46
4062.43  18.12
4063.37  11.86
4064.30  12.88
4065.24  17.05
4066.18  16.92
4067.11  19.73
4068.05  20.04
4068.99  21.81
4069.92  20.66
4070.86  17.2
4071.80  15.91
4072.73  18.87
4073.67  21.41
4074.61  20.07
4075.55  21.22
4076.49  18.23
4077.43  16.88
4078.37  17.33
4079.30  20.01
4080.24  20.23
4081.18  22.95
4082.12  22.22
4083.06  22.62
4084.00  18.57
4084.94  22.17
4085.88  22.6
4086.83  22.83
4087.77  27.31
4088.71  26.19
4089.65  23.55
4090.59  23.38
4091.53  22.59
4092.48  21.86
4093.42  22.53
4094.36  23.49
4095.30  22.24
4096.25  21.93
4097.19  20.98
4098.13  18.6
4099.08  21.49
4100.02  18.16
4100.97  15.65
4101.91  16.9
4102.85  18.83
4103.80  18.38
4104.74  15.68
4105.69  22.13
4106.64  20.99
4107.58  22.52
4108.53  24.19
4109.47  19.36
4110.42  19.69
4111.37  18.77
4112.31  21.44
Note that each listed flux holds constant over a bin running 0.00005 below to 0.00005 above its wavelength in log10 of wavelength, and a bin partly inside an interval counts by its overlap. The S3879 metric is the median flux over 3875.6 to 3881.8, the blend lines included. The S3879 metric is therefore 12.5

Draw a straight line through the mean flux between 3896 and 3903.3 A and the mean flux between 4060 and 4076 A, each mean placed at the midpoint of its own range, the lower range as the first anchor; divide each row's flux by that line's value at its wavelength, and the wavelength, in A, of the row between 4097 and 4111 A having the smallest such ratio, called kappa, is 4104.74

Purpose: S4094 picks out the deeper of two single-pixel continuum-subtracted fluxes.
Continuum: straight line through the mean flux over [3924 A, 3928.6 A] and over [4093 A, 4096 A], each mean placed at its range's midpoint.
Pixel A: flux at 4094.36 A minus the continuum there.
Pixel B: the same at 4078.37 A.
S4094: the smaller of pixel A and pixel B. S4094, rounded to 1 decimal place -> -4.2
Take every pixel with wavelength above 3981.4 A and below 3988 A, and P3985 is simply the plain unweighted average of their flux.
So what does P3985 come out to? 18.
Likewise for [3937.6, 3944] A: 10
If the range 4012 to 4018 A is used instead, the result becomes 21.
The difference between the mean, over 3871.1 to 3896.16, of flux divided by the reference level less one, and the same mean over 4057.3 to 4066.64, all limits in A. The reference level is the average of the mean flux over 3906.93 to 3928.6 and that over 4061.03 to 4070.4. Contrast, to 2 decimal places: -0.32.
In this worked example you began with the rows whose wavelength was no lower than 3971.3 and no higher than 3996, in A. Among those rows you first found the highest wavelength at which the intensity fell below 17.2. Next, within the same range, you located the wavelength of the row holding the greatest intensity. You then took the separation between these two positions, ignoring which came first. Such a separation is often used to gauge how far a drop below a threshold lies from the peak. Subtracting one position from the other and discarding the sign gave 10.1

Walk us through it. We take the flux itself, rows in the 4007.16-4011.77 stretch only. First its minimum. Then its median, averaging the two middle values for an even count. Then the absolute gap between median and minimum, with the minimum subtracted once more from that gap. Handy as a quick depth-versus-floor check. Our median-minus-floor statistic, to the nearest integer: -15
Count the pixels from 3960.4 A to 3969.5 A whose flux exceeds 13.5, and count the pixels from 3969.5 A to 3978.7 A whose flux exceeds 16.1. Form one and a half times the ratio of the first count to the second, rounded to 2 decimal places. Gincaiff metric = 0.00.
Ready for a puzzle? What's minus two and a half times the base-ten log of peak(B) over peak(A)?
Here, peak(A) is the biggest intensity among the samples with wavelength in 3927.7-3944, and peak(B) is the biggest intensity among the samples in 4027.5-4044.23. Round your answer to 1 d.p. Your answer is -0.9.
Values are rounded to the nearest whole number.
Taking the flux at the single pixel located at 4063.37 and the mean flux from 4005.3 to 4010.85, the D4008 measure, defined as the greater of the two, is 18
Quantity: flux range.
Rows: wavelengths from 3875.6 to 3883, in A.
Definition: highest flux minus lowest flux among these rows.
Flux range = 10.0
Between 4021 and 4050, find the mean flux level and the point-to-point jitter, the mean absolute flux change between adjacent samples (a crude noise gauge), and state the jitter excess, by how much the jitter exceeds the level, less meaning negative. -17.7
